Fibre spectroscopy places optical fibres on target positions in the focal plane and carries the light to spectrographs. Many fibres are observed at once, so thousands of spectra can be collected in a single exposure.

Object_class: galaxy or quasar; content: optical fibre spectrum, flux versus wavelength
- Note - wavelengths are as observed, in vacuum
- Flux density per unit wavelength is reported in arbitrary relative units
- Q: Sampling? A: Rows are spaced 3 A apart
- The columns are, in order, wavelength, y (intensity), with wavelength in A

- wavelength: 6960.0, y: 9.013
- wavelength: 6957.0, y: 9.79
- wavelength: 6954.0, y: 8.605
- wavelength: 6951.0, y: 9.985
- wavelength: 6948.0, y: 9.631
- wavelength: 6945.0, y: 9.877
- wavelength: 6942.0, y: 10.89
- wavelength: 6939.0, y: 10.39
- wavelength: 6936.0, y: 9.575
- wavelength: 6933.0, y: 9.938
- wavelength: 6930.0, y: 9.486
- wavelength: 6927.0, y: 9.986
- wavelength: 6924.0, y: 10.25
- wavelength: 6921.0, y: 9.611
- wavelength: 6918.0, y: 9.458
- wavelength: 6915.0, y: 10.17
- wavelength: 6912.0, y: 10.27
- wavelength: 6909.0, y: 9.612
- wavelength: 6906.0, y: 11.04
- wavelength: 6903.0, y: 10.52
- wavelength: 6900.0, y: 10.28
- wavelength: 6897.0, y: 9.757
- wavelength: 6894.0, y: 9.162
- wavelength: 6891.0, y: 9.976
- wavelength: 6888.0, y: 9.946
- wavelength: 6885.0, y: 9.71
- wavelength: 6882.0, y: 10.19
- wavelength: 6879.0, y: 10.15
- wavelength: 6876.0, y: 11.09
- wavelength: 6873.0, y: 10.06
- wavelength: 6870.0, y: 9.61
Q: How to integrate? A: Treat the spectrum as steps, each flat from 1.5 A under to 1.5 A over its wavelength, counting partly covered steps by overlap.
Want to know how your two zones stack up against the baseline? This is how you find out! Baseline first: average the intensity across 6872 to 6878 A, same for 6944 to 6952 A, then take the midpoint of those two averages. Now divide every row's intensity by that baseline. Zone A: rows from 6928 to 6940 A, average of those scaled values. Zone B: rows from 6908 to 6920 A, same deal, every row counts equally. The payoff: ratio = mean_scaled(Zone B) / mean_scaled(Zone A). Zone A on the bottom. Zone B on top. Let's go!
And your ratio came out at 1.00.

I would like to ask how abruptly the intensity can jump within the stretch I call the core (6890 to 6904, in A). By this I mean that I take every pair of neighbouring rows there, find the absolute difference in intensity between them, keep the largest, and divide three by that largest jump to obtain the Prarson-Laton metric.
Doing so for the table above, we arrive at 3.7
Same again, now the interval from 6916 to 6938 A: 4.7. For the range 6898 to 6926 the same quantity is 2.1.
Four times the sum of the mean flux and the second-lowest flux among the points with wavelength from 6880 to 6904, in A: 78.6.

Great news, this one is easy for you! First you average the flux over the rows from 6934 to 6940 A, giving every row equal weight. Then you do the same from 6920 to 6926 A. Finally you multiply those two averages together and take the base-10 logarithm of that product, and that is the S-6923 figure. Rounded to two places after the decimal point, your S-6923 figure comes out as 2.00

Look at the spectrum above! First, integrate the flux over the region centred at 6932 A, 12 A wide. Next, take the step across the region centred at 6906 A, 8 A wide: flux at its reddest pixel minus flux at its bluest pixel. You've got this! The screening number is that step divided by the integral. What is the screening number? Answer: -0.008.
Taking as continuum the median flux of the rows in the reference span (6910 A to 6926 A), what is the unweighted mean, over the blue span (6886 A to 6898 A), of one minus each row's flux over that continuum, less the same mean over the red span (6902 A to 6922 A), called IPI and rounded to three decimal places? 0.038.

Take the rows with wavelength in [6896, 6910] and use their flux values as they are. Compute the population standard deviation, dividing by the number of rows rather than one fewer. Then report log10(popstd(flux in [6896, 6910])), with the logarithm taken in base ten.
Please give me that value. -0.28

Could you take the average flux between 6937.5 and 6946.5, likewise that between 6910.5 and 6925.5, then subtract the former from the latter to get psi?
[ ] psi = -0.4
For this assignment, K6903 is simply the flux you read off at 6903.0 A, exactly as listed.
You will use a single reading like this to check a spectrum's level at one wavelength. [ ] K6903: 10.52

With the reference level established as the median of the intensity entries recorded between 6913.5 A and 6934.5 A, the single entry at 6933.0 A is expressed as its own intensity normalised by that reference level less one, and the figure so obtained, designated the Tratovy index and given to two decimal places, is 0.00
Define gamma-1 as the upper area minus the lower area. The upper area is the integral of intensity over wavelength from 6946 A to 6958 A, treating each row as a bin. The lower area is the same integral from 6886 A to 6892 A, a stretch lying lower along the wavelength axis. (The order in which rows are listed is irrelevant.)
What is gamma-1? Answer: 54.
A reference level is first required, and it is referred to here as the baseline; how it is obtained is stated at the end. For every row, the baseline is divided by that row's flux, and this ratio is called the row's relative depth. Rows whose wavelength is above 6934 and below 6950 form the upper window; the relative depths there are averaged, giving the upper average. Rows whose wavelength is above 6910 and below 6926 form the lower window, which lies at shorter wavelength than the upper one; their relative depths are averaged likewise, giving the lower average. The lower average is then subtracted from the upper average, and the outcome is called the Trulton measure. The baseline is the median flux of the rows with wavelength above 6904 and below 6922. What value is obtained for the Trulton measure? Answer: -0.011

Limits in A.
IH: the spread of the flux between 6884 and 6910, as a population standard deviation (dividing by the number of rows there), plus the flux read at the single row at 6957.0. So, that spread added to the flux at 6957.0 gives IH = 10.31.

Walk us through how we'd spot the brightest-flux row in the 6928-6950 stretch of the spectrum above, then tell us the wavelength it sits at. 6942.0 A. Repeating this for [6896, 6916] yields 6906.0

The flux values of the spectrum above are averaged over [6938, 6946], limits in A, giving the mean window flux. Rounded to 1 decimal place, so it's 10.4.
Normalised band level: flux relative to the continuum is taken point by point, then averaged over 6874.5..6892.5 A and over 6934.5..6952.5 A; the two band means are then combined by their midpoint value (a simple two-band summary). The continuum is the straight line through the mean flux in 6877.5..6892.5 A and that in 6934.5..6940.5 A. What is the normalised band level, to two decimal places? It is 1.01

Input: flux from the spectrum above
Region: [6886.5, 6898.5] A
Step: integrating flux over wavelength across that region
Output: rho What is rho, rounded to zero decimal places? 117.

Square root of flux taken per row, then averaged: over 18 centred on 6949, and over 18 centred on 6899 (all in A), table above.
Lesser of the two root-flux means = 3.13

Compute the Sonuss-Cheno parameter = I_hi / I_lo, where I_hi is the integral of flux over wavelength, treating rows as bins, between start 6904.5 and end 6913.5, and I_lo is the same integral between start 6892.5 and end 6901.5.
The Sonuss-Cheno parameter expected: 1.06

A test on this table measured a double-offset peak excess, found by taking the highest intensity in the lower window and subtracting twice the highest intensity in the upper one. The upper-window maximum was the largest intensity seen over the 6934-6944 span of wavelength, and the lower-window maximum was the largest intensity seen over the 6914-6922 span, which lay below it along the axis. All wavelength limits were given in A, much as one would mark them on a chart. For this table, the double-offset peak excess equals -11.6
